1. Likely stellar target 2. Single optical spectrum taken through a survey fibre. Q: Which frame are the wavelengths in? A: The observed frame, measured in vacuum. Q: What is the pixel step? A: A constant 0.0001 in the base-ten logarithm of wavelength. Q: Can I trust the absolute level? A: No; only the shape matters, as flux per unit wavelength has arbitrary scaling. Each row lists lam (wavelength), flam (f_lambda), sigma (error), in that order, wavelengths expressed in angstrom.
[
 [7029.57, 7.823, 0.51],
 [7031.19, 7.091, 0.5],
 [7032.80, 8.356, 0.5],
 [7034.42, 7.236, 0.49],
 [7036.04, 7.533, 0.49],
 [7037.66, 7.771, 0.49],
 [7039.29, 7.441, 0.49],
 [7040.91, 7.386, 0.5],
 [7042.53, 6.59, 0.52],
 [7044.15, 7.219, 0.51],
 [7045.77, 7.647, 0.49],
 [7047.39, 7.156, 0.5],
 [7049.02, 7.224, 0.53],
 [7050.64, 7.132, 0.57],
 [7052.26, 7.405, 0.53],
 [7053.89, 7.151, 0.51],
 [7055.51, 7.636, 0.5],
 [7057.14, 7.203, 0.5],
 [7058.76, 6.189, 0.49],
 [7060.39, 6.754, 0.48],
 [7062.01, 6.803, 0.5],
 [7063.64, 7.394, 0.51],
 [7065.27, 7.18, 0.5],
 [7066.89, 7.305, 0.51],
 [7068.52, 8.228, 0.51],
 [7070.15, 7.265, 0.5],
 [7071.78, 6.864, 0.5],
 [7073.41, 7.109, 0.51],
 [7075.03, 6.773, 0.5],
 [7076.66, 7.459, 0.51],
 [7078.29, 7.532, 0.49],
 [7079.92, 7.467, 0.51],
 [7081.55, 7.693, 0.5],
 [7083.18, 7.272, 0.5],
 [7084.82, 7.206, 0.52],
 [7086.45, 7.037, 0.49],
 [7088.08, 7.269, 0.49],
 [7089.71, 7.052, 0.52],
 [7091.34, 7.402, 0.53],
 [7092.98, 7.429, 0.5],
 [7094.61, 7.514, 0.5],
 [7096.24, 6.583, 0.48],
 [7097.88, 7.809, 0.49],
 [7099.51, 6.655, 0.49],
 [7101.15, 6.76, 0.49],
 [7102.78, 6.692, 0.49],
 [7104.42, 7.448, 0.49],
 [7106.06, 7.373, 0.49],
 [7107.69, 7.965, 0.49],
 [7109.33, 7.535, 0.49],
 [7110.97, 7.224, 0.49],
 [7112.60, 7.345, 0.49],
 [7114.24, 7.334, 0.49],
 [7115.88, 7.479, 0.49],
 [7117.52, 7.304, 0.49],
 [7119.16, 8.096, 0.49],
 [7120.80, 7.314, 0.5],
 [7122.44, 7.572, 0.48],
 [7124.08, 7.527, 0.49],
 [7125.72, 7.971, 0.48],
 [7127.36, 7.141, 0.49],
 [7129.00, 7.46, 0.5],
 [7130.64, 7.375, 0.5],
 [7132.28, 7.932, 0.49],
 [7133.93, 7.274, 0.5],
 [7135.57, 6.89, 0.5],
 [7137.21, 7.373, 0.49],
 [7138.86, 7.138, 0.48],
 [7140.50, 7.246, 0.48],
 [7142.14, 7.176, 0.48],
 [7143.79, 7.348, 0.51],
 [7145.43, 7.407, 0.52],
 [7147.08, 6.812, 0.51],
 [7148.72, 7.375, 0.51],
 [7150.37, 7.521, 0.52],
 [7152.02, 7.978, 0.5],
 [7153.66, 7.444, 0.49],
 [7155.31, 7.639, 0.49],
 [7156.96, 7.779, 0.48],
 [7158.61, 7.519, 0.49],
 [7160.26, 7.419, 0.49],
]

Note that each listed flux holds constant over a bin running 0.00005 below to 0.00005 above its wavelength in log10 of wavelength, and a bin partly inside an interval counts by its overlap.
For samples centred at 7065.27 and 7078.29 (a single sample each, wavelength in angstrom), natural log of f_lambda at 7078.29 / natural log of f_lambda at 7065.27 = 1.02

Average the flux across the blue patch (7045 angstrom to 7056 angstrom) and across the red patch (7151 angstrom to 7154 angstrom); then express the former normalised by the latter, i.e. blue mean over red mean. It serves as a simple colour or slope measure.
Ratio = 0.95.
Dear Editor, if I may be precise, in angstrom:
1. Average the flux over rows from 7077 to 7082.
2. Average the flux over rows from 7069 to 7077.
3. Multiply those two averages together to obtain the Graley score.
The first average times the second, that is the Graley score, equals 53.7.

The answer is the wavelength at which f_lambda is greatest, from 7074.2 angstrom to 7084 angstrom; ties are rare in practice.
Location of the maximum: 7081.55 angstrom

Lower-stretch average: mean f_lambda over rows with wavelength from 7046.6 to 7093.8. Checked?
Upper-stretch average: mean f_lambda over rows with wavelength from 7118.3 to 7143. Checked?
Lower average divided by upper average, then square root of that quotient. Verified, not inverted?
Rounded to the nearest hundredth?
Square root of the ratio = 0.99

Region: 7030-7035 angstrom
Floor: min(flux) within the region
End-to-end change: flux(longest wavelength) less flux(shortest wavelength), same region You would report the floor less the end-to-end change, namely 6.9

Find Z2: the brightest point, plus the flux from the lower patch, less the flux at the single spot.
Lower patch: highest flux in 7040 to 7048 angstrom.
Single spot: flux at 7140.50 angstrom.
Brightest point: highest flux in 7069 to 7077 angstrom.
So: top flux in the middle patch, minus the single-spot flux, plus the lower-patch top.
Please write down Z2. 7.9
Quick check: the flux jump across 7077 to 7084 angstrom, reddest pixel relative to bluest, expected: -0.3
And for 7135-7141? 0.4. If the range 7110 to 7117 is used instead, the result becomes 0.3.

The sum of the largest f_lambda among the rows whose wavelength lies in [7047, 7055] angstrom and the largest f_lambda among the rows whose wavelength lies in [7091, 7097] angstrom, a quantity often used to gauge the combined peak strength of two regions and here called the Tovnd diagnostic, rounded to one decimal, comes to 14.9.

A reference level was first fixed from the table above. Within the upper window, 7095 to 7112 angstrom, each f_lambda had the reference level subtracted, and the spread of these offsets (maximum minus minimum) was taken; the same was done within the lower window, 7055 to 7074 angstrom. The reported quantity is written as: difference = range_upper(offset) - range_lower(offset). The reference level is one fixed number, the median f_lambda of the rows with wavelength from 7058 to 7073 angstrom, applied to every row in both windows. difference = -0.66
